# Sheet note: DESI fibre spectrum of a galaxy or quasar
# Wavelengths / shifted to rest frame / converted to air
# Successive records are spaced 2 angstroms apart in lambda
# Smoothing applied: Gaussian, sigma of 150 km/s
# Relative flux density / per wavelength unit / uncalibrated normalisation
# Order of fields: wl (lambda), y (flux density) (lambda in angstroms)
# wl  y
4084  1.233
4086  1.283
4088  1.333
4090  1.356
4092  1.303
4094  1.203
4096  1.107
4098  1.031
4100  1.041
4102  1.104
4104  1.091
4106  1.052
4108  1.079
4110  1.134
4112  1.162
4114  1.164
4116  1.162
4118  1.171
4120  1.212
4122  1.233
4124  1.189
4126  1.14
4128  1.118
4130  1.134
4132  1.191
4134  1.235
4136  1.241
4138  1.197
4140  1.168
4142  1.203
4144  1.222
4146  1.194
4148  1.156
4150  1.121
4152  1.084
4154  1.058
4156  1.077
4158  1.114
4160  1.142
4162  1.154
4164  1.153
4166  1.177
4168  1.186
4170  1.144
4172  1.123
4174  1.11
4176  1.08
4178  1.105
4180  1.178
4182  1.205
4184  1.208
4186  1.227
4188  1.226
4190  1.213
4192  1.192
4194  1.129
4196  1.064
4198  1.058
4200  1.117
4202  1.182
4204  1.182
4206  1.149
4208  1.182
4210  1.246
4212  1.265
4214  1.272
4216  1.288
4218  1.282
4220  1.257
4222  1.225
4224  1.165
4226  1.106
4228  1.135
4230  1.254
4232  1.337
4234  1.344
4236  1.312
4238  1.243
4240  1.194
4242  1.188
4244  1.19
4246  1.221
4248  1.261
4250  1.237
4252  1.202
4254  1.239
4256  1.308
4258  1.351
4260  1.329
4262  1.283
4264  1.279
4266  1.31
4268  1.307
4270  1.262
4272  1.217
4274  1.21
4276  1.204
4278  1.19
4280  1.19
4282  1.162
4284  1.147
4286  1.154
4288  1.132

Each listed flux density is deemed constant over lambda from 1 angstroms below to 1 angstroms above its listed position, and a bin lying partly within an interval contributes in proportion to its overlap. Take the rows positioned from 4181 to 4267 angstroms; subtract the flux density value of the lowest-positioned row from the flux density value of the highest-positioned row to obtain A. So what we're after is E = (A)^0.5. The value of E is 0.32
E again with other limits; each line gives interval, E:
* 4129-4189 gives 0.30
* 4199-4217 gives 0.41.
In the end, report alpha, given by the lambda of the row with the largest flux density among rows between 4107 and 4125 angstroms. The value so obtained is 4122 angstroms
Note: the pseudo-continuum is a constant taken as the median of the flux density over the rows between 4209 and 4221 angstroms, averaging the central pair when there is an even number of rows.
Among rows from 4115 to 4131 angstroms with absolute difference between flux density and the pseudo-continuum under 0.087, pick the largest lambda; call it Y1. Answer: 4124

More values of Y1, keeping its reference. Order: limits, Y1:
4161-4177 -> 4168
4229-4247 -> 4246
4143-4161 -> 4146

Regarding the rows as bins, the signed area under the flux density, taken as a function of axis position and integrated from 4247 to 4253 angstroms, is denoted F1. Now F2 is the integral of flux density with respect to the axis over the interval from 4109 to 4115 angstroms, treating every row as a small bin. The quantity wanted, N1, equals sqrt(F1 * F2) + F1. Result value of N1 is 14.6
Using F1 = 7.4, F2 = 6.92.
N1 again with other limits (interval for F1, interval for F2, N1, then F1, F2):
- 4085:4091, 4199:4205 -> 15.4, 7.9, 6.96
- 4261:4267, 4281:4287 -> 15.1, 7.7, 6.93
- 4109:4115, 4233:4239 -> 14.3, 6.9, 7.80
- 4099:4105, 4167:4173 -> 13.2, 6.5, 6.91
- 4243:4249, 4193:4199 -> 14.3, 7.3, 6.50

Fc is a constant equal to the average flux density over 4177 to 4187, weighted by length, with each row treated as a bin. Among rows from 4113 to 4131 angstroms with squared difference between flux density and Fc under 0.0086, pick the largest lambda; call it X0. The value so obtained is 4130 angstroms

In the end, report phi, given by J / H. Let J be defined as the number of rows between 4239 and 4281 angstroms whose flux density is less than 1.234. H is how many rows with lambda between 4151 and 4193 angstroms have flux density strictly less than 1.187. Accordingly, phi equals 0.7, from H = 15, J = 10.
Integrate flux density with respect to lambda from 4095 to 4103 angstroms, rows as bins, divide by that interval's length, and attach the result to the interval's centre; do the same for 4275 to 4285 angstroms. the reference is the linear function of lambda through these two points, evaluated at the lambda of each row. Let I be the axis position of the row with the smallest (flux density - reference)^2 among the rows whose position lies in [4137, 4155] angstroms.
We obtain 4152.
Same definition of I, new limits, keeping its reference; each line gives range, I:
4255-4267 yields 4264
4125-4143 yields 4128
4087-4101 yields 4100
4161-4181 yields 4174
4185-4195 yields 4194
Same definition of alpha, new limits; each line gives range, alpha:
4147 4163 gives 4148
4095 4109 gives 4096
